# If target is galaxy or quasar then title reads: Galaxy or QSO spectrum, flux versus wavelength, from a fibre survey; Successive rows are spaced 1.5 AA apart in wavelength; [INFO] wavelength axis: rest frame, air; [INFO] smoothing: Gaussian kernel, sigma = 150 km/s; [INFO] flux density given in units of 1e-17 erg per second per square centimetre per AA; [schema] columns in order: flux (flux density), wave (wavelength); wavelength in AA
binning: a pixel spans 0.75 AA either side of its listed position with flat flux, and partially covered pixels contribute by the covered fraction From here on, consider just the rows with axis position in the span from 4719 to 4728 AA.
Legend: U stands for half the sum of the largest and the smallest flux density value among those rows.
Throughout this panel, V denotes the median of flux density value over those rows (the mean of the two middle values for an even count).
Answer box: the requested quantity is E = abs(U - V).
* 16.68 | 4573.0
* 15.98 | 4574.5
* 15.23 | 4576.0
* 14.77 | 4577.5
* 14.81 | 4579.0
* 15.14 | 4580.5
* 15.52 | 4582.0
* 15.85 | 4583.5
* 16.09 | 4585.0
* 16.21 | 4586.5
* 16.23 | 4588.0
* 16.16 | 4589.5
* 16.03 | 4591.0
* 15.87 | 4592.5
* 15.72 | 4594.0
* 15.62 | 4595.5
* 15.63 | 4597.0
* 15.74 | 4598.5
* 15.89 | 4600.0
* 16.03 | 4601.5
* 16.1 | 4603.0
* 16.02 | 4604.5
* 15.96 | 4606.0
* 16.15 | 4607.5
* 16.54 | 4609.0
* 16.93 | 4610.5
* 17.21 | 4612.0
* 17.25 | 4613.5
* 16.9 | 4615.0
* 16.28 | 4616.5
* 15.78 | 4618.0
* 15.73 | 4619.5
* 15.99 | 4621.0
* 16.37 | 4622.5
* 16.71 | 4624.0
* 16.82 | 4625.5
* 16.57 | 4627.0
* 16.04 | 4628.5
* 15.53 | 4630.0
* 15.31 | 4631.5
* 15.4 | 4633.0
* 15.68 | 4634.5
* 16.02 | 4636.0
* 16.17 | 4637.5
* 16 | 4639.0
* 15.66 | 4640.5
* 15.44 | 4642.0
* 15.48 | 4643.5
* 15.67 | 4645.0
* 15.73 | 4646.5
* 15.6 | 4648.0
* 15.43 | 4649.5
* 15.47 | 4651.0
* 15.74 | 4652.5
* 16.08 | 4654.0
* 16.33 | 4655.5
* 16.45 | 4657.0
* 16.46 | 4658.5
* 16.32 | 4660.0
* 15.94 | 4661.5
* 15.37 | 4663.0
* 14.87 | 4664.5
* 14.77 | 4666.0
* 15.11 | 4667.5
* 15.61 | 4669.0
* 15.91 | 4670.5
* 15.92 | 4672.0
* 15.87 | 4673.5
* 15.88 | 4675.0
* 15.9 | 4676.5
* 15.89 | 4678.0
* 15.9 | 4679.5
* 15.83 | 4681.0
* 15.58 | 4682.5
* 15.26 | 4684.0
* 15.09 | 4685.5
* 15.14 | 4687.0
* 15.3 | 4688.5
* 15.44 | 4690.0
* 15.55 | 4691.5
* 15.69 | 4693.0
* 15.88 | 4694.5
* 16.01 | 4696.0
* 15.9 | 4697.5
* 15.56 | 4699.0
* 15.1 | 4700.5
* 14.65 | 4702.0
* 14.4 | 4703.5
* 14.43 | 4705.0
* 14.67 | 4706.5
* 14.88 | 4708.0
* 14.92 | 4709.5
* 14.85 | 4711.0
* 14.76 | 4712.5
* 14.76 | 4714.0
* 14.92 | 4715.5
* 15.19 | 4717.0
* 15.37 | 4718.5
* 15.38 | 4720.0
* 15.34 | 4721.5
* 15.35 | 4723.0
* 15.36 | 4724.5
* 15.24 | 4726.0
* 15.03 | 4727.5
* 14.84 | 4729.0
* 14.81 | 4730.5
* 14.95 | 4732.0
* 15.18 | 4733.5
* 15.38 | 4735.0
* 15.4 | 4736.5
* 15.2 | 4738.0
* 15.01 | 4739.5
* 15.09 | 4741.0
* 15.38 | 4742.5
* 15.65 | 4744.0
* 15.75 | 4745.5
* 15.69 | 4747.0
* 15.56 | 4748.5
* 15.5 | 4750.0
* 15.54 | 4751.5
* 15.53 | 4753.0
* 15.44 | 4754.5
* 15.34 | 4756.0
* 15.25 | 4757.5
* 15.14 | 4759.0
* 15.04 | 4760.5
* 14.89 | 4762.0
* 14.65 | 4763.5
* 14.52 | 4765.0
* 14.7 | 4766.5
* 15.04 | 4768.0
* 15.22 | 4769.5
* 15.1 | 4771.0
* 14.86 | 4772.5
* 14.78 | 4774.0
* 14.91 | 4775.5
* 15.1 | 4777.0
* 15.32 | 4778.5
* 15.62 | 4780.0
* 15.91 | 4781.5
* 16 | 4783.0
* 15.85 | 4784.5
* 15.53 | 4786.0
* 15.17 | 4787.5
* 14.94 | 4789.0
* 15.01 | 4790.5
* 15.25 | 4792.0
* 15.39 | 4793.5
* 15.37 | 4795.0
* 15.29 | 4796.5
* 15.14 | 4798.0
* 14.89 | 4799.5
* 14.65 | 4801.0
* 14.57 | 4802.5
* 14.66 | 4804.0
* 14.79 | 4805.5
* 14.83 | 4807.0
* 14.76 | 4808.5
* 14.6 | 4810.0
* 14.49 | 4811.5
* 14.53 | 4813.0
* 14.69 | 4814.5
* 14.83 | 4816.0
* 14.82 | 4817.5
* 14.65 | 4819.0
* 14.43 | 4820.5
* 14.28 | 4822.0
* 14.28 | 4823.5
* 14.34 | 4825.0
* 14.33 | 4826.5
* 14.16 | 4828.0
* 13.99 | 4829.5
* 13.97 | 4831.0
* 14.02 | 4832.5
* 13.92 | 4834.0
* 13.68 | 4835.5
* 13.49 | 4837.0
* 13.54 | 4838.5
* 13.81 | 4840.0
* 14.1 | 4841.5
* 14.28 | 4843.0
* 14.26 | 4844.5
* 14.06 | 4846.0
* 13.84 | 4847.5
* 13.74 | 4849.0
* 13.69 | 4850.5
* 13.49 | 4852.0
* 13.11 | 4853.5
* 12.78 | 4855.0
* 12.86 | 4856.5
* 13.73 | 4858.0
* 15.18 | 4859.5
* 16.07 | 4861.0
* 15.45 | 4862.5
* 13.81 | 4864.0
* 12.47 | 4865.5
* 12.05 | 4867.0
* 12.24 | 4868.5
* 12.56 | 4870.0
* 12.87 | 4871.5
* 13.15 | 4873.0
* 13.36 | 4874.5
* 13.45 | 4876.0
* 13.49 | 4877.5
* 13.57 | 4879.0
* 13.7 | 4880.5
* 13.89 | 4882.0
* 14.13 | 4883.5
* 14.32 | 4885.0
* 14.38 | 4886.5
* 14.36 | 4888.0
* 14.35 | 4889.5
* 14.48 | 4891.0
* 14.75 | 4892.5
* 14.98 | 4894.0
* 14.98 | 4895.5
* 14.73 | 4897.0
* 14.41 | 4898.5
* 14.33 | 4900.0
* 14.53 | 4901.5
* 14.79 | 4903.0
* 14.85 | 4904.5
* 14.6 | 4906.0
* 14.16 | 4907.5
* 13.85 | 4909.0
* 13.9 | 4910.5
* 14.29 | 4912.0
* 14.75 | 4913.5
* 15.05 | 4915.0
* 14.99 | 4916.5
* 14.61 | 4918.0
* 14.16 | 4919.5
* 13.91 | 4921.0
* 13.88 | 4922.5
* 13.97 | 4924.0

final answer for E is 0.140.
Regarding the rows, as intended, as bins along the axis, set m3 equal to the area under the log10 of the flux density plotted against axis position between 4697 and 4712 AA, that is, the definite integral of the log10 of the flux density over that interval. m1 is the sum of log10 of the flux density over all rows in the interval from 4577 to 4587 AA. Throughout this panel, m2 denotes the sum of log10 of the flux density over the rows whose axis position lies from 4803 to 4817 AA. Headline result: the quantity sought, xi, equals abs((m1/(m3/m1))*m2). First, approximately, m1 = 8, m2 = 11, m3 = 18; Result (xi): 41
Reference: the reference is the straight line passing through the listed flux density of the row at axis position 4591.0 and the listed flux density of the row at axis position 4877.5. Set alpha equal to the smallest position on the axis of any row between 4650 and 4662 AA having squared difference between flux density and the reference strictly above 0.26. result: 4654.0 AA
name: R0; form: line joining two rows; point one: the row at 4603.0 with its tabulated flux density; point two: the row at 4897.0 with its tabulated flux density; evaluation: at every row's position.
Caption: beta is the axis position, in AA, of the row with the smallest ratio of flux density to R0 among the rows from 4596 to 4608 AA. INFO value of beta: 4597.0 AA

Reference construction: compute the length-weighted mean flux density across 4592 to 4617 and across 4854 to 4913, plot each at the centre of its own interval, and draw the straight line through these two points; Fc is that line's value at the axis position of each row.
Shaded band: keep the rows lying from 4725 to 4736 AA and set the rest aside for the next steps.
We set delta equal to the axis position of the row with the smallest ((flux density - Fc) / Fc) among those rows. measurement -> 4730.5 AA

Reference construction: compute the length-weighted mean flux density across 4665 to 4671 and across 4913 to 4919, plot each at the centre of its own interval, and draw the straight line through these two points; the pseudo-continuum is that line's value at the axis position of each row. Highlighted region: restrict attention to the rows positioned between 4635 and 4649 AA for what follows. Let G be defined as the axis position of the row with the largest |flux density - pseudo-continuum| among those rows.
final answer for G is 4637.5 AA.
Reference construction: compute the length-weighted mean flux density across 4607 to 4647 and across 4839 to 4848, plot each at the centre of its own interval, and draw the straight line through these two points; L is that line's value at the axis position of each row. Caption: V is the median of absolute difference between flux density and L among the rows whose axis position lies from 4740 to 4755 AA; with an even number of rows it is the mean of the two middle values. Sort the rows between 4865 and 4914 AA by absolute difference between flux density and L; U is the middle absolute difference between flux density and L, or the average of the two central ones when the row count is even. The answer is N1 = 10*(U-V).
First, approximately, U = 0.89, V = 0.6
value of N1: 3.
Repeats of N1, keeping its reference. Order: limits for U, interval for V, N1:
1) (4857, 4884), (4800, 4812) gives 3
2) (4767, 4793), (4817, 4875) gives 2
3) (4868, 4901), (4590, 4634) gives 2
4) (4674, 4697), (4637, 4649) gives -1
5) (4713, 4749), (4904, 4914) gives -7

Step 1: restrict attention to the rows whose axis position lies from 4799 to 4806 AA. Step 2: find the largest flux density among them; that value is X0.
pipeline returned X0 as 14.89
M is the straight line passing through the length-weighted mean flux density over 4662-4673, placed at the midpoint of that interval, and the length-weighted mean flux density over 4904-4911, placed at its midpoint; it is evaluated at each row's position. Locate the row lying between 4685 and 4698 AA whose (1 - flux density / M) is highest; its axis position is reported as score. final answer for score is 4685.5 AA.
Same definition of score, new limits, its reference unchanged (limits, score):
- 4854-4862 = 4855.0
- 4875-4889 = 4876.0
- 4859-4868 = 4867.0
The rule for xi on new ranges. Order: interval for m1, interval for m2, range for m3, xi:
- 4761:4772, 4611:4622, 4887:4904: 29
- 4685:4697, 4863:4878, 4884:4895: 79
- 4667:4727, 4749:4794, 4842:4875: 2135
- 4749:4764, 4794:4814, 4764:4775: 165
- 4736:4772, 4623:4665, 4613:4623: 2234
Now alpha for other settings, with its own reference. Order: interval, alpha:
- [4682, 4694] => 4693.0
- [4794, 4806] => 4795.0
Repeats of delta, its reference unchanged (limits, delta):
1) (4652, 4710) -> 4703.5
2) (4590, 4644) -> 4631.5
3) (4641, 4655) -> 4642.0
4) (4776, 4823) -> 4822.0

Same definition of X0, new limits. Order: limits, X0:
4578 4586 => 16.09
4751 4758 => 15.54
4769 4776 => 15.22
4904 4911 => 14.85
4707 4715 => 14.92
